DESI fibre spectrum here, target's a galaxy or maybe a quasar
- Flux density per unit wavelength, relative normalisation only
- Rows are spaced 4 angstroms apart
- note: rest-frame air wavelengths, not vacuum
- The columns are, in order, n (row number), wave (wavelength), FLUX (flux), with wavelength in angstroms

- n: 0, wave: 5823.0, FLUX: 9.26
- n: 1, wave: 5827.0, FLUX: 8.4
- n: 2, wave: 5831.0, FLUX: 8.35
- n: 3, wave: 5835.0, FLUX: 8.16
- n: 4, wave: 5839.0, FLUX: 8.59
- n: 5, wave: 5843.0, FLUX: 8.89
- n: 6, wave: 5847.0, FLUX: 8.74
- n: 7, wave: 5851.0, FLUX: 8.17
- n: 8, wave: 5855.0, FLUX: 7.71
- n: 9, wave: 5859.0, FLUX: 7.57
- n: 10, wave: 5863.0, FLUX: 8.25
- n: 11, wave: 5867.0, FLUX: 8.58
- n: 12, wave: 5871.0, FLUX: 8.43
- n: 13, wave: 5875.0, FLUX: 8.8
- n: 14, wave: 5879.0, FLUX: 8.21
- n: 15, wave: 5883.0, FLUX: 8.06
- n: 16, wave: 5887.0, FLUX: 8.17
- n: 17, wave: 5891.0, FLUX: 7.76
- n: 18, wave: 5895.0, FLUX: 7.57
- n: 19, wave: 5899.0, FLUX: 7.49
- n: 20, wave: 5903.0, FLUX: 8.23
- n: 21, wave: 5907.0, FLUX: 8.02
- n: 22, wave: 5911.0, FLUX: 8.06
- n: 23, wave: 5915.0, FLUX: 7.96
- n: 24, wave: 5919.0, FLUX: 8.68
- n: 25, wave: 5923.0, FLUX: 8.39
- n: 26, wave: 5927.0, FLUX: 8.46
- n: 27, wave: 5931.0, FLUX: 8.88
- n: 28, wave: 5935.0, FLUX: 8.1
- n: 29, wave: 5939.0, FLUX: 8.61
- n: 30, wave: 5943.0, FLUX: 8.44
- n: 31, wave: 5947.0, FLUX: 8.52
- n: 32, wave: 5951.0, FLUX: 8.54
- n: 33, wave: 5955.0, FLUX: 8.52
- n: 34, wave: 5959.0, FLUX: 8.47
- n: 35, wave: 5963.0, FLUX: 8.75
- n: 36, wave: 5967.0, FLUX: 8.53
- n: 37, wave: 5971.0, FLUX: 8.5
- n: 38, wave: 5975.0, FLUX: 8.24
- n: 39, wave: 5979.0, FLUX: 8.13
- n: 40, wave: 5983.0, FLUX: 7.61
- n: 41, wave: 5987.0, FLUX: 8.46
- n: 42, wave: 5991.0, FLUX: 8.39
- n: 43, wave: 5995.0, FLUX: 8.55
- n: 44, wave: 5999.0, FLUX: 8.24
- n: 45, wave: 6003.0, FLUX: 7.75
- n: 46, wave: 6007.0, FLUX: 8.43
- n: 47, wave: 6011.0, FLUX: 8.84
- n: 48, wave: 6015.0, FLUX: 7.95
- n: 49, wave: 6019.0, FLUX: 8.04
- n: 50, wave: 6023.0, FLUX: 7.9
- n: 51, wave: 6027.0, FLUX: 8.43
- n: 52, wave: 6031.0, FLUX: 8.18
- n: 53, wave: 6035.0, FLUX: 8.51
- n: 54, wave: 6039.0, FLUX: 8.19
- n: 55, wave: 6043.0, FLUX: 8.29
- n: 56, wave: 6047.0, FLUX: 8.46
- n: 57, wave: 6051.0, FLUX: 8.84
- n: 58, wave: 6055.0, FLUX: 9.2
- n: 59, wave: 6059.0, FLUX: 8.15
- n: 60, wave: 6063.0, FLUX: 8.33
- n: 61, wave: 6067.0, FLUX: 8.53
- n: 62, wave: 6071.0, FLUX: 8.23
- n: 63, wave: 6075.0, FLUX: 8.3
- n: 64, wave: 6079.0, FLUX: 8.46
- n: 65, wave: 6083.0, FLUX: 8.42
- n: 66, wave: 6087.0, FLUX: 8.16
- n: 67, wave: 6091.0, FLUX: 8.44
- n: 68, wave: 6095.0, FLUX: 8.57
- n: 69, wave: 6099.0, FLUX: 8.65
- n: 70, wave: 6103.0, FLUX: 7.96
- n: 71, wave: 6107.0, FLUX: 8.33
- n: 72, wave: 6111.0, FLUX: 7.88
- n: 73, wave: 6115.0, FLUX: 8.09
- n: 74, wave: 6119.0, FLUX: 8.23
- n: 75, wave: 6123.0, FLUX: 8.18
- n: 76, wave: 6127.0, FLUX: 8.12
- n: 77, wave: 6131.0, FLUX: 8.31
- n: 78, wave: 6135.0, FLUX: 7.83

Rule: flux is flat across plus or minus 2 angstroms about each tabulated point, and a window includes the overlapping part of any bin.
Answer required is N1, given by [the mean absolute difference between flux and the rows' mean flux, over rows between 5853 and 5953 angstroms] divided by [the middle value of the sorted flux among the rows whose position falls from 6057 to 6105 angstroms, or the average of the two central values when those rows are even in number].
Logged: 0.0378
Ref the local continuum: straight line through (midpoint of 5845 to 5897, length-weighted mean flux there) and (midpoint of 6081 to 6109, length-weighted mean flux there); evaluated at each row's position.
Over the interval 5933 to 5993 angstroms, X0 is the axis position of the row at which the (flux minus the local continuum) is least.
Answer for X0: 5983.0 angstroms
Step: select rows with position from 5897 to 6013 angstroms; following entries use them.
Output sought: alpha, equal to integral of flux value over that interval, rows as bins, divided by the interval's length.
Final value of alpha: 8.34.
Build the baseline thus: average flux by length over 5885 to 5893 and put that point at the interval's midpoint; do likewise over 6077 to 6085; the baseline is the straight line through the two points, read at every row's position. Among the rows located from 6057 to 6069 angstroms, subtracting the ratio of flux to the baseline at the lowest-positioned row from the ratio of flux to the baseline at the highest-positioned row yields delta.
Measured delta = 0.04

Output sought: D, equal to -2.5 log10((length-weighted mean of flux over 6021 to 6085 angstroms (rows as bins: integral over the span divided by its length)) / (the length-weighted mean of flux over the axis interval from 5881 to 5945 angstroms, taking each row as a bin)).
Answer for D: -0.03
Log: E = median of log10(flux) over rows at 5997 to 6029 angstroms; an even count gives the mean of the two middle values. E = 0.911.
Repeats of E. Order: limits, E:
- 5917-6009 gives 0.927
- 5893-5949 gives 0.920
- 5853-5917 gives 0.906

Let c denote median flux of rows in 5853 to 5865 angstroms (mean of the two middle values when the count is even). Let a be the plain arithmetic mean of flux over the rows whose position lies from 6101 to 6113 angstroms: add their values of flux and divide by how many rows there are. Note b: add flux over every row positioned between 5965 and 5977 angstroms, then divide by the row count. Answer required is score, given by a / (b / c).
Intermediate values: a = 8.06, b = 8.42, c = 7.71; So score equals 7.4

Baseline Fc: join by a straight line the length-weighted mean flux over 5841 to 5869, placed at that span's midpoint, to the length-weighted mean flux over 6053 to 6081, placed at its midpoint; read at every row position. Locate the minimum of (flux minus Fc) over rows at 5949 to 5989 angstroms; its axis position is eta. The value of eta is 5983.0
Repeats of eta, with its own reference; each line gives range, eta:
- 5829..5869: 5859.0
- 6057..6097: 6087.0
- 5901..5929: 5915.0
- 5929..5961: 5935.0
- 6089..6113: 6111.0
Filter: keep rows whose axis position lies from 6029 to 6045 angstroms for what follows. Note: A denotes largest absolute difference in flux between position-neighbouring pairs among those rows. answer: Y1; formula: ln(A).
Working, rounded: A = 0.33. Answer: -1.11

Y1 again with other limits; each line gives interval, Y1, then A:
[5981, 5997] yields -0.16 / 0.85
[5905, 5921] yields -0.33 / 0.72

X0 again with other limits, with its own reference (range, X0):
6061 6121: 6111.0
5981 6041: 5983.0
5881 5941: 5899.0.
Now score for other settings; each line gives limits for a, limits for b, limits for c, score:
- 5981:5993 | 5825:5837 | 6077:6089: 8.3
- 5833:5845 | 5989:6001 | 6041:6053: 8.6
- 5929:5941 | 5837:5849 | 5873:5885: 8.0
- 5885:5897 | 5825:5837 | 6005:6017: 8.0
